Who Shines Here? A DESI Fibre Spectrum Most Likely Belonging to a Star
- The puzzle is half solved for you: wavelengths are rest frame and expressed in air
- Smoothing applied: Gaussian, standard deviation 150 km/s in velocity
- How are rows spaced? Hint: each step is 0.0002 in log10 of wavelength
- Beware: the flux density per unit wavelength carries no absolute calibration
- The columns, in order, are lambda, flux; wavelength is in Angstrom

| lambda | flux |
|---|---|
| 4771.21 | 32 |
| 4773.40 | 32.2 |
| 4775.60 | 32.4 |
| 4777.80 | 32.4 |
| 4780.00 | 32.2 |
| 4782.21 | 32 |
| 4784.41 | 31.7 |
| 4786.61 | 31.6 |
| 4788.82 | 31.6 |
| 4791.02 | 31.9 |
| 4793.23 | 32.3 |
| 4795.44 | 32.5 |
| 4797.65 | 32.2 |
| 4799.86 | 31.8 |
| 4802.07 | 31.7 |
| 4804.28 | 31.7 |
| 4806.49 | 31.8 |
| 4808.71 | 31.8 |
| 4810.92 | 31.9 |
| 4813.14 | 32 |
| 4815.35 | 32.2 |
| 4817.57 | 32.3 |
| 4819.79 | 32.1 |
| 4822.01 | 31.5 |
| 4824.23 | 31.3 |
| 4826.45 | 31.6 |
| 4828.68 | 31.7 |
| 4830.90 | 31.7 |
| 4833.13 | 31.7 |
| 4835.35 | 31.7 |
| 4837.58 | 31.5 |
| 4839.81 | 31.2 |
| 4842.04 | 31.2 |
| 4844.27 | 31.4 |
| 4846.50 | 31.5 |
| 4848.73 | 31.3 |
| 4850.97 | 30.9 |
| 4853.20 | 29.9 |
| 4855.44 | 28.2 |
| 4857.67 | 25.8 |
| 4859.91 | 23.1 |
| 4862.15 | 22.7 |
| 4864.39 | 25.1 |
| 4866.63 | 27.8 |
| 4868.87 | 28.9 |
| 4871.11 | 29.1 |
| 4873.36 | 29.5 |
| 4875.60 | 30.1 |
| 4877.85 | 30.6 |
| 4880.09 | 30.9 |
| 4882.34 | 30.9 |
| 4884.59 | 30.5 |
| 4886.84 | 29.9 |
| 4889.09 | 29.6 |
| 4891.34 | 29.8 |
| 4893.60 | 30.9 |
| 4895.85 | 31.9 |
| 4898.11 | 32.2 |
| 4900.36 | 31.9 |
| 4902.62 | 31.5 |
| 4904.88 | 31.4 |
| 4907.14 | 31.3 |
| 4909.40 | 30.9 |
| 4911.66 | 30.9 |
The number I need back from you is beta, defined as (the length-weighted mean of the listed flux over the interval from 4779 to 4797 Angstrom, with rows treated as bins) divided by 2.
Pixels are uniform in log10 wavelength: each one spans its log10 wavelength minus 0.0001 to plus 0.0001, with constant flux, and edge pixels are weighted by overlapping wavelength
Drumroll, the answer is 15.98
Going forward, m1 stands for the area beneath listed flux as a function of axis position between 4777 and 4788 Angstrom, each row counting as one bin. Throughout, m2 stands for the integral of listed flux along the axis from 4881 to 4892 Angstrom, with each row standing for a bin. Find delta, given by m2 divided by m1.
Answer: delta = 0.94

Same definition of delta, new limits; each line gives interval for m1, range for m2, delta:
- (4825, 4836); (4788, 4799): 1.01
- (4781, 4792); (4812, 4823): 1.01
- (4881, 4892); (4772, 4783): 1.07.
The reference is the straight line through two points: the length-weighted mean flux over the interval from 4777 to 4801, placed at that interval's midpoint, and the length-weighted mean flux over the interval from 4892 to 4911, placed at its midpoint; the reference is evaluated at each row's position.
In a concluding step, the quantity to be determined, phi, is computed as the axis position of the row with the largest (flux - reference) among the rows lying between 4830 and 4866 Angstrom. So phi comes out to 4835.35 Angstrom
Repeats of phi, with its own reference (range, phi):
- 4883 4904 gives 4898.11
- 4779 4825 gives 4795.44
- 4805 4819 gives 4817.57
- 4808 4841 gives 4817.57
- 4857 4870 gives 4868.87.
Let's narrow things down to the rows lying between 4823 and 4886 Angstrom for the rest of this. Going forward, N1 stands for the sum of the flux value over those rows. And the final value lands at 832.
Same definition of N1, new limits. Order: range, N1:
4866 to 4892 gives 358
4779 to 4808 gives 415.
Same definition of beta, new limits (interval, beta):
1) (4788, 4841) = 15.91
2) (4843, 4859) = 14.89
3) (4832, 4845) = 15.72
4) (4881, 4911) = 15.49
